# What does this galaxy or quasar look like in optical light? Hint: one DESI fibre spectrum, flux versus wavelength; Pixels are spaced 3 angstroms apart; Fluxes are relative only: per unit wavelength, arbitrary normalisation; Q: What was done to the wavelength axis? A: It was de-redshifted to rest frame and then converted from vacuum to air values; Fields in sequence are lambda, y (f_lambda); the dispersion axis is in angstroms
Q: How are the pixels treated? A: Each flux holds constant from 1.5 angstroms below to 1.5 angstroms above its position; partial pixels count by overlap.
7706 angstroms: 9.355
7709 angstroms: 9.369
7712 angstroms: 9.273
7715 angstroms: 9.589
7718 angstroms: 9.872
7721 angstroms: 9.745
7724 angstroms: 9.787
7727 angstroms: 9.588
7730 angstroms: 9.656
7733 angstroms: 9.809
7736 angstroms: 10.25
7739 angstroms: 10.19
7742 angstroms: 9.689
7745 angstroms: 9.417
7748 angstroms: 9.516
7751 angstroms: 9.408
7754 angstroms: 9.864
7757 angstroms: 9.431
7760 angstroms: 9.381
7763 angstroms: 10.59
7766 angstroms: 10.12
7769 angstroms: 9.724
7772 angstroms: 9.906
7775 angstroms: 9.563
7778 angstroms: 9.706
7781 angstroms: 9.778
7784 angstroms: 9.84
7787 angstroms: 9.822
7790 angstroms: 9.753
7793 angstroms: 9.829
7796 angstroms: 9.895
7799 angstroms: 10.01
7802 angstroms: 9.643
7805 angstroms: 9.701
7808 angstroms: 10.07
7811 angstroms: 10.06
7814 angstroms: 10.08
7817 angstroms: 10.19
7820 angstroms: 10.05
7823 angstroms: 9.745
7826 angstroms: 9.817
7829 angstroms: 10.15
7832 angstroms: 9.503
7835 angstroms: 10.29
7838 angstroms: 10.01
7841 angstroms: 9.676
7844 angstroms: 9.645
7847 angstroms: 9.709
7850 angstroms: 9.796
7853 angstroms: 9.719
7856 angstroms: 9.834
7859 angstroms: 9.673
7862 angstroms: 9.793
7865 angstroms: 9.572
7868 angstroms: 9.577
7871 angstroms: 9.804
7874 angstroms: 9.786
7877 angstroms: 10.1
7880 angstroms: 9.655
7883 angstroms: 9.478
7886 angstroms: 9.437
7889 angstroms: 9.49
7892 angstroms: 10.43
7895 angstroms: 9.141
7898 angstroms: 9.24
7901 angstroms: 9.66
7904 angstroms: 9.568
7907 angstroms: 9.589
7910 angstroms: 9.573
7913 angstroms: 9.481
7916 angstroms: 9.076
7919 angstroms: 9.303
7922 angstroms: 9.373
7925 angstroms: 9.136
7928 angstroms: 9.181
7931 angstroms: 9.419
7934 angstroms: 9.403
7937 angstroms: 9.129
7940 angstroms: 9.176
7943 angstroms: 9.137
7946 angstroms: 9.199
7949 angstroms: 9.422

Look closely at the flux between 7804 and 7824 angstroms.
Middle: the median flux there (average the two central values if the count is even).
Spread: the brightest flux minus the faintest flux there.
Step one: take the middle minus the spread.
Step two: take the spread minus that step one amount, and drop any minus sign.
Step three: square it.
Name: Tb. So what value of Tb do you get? 82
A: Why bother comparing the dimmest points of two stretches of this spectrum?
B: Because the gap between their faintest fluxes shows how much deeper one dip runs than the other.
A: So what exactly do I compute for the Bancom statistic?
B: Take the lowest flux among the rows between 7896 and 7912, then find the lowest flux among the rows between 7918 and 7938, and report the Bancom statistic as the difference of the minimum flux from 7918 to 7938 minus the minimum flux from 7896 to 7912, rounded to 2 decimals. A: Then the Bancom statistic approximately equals -0.11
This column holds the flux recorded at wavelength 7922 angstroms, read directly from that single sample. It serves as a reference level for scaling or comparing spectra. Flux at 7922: 9.373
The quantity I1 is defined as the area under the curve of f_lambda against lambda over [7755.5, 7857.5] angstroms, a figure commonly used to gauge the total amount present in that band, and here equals 1005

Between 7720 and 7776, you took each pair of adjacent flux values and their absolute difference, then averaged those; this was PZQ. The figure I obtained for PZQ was 0.30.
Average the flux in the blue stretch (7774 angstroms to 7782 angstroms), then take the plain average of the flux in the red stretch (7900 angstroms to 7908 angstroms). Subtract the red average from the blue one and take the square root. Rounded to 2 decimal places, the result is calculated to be 0.28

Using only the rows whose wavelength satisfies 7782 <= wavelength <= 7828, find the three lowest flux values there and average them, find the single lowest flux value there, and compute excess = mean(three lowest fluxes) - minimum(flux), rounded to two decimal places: 0.05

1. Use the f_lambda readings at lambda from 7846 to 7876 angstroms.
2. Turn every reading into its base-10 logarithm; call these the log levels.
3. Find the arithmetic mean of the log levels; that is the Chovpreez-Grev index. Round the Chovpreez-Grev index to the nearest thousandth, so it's 0.988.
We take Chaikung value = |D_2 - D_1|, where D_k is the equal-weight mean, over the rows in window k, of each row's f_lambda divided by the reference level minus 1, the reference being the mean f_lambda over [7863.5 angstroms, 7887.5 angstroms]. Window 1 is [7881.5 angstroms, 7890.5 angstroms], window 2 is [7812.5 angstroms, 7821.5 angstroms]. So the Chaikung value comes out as 0.066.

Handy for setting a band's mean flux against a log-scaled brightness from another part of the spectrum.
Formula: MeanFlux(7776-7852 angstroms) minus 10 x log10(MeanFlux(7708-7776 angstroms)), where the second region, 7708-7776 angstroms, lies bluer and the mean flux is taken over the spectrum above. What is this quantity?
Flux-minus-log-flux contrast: 0.0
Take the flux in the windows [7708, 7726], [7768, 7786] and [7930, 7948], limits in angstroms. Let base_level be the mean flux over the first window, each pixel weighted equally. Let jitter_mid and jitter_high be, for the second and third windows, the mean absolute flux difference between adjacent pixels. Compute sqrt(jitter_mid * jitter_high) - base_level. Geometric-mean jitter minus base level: -9.49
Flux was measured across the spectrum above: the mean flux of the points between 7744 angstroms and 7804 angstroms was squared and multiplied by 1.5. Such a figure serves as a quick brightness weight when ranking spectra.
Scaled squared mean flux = 143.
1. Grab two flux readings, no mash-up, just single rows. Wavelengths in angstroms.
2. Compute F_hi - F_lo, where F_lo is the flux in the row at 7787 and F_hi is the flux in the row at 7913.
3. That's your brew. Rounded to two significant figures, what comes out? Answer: -0.34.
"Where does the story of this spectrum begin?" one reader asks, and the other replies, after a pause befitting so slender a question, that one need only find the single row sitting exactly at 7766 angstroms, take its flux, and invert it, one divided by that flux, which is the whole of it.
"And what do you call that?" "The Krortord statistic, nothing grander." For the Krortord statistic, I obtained 0.099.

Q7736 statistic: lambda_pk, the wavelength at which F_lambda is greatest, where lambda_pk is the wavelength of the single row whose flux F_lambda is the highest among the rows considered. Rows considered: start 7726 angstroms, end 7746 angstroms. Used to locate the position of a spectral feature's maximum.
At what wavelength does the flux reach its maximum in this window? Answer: 7736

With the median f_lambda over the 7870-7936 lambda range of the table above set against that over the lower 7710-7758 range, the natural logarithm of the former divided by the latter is -0.02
